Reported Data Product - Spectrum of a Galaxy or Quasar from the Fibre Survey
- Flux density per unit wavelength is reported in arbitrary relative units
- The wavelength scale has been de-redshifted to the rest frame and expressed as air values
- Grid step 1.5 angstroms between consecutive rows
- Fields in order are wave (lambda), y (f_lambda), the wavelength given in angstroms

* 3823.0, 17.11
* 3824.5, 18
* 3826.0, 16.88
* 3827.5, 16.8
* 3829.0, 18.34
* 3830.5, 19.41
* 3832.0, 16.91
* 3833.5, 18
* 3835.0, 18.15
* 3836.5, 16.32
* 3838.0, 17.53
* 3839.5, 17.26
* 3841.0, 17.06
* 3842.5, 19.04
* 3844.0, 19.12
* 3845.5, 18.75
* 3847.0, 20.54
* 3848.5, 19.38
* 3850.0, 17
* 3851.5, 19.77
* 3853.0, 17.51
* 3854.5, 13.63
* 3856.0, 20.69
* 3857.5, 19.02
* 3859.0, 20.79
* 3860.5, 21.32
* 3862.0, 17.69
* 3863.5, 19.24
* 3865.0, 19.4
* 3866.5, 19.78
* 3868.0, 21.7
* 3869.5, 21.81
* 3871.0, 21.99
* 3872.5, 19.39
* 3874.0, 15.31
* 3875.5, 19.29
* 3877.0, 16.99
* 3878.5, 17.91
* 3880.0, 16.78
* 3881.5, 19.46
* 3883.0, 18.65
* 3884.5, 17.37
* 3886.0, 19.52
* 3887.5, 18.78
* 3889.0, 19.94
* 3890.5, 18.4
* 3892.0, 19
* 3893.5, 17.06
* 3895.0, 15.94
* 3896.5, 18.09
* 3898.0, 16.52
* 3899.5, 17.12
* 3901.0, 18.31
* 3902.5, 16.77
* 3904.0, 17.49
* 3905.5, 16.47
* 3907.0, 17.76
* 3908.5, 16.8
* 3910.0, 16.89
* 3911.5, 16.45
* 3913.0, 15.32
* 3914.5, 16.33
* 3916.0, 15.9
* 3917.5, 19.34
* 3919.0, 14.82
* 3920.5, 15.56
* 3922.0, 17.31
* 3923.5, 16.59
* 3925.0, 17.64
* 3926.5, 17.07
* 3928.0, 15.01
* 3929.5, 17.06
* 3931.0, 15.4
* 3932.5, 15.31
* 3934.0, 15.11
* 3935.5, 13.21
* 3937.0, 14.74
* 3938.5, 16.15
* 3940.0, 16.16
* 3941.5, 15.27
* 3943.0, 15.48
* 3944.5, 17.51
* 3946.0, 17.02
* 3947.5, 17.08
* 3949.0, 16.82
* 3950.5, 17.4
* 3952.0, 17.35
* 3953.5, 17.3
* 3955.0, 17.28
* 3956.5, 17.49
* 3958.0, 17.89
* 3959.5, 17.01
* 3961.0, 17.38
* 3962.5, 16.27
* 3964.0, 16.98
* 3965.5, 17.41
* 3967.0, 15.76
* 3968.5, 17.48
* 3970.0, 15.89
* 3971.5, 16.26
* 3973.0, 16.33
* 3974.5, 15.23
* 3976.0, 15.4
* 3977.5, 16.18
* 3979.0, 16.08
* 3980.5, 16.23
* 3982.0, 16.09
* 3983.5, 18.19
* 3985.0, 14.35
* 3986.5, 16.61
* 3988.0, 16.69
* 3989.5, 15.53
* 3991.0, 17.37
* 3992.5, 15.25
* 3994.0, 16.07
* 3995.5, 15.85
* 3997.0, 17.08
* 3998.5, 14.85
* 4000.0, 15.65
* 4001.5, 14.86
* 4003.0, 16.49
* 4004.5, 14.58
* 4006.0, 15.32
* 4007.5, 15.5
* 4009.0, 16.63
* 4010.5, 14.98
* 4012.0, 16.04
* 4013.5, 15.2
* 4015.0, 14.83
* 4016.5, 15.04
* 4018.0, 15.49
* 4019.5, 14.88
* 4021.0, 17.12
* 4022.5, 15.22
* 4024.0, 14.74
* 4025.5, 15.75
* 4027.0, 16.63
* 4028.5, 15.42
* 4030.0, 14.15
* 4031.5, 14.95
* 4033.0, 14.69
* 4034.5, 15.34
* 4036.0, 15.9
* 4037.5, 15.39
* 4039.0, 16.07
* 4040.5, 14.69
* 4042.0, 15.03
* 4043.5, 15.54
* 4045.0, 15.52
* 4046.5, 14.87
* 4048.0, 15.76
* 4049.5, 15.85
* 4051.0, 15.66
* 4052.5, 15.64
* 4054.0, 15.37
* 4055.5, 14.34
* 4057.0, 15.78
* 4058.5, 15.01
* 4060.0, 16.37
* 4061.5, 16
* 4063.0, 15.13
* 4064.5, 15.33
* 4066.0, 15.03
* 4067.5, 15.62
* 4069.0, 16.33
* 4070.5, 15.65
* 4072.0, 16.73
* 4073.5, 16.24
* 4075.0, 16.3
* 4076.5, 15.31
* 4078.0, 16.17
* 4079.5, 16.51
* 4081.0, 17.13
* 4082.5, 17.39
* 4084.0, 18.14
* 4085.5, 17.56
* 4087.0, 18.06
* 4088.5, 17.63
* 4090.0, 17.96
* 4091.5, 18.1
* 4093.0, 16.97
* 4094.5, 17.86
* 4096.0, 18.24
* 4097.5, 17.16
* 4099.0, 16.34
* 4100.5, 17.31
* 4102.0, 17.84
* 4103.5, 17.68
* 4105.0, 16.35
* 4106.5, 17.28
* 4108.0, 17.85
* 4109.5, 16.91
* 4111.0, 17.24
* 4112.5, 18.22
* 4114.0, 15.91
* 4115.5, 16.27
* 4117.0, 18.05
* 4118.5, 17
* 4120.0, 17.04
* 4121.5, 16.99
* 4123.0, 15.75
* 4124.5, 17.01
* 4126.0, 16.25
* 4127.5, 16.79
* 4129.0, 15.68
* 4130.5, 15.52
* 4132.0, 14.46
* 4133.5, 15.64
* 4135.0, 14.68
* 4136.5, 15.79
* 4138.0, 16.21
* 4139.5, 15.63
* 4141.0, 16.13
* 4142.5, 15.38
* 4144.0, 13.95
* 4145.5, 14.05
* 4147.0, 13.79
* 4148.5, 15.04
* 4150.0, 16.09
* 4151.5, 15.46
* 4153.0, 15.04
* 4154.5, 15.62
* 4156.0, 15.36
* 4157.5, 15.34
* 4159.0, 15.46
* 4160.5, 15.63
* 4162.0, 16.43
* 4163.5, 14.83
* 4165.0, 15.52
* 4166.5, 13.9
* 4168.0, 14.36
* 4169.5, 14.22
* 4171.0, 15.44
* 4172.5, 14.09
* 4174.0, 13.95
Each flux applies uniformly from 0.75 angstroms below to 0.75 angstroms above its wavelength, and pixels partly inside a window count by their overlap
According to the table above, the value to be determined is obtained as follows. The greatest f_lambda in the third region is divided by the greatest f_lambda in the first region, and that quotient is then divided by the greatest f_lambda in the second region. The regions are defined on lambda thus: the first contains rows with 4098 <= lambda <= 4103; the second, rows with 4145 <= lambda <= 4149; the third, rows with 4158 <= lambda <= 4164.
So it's 0.061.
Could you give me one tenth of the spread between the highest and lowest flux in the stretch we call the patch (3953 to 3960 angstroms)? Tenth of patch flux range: 0.088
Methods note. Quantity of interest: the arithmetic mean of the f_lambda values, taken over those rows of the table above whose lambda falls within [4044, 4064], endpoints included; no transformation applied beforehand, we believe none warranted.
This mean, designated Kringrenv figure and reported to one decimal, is 15.5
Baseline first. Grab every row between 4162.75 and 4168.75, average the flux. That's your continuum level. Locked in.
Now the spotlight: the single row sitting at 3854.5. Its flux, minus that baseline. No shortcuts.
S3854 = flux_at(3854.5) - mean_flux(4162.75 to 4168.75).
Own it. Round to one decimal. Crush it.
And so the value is -1.0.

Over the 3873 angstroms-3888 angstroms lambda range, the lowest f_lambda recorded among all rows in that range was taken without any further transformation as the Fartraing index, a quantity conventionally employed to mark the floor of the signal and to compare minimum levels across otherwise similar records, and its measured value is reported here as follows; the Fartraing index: 15.31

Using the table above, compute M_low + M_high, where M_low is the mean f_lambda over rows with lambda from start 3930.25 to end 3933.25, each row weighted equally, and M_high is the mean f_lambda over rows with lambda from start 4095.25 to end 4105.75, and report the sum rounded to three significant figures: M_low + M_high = 32.6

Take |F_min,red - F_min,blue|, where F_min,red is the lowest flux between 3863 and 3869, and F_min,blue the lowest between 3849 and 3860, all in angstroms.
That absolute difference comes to 5.6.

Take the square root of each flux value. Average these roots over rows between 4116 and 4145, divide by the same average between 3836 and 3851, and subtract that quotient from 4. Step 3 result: 3.06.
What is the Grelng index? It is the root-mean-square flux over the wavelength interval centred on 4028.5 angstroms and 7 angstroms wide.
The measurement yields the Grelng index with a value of 15.4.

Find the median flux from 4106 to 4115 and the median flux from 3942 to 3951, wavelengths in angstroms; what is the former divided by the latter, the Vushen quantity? 1.01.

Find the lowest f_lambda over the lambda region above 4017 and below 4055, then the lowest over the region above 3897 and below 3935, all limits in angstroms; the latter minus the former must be 0.7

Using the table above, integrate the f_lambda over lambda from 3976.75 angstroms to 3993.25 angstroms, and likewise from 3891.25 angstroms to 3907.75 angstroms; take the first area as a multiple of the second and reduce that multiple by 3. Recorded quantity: -2.06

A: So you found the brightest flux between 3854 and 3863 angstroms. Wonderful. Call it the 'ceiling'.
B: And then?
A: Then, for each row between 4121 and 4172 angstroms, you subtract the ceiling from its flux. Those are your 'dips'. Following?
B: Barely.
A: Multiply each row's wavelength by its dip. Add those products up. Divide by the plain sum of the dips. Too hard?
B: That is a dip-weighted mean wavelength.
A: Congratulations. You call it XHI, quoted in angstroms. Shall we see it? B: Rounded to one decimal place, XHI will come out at 4147.2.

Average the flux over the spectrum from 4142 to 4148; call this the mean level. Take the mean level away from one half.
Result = -13.8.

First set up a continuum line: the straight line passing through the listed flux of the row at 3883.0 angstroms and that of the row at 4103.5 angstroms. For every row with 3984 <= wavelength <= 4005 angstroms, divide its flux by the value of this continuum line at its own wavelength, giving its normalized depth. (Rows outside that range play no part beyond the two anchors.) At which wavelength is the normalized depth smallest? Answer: 3985.0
